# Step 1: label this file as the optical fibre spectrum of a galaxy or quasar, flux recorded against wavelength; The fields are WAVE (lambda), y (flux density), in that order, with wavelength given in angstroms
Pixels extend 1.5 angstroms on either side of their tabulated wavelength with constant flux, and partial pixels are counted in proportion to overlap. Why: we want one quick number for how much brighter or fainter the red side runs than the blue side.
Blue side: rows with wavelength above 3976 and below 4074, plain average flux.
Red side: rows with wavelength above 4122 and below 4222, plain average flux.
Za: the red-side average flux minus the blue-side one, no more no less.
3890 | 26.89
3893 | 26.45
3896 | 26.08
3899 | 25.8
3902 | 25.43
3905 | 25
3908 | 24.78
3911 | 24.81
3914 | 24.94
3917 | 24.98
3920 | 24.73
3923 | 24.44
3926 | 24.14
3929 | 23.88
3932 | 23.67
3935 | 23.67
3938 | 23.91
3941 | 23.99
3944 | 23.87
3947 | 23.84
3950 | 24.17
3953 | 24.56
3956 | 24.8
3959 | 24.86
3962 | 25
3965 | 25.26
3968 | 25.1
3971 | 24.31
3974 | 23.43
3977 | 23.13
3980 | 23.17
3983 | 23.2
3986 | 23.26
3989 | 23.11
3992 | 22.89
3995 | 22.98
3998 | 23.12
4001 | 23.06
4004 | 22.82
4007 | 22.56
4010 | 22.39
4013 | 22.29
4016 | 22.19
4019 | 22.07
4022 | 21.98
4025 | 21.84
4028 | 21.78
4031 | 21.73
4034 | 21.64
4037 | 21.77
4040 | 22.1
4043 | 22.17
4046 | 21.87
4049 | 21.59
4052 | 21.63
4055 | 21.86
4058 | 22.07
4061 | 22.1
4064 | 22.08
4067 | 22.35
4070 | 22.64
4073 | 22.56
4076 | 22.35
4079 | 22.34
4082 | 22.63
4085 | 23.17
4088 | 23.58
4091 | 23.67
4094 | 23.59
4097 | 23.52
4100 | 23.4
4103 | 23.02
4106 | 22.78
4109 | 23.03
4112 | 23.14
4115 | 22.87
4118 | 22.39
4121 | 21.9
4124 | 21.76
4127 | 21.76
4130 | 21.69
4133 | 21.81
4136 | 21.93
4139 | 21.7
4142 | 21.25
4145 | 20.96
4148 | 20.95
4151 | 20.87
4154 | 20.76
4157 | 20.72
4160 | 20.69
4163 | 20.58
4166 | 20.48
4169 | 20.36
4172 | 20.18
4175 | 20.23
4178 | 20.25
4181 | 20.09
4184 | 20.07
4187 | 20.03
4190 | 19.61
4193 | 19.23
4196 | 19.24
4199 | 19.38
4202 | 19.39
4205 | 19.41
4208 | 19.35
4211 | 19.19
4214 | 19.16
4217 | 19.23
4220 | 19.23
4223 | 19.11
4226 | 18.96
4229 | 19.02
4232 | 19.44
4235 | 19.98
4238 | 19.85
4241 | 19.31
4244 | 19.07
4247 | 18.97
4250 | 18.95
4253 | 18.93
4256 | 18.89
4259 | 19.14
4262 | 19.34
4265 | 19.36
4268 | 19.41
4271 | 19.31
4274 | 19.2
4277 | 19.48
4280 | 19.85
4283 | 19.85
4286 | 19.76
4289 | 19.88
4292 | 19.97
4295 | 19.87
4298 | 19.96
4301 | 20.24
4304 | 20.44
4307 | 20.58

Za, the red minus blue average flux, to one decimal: -2.0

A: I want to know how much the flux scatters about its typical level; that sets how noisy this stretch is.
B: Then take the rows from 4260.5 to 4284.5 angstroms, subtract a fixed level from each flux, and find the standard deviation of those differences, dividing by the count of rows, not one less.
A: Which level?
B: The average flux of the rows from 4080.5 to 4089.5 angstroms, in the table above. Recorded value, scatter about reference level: 0.23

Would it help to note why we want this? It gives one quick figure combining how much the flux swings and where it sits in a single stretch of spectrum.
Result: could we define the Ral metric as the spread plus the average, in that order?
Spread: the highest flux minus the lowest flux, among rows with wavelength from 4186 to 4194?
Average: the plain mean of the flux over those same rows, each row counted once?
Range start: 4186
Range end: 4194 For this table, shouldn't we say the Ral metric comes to 20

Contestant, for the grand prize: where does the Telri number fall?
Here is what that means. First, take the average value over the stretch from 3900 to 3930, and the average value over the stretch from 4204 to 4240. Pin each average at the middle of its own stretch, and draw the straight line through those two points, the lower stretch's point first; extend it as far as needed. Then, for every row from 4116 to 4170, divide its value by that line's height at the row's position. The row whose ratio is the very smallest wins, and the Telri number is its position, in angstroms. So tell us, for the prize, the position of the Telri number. 4169 angstroms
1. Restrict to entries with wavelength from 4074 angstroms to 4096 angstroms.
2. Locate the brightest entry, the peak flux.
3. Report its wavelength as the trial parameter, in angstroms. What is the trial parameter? 4091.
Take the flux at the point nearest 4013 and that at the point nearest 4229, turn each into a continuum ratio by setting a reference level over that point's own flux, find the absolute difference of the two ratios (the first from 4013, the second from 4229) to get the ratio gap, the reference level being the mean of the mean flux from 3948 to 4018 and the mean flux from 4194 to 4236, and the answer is 0.17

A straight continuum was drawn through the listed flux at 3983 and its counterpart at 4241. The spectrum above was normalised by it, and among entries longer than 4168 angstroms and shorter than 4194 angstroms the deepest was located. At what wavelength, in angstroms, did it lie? 4193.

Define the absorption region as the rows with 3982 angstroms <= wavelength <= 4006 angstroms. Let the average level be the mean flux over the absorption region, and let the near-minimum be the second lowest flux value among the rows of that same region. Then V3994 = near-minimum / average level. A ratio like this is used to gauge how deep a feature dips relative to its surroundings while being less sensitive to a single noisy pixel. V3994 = 0.993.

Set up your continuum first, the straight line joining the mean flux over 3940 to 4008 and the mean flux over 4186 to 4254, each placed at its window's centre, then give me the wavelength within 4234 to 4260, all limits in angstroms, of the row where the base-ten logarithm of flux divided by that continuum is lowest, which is 4247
